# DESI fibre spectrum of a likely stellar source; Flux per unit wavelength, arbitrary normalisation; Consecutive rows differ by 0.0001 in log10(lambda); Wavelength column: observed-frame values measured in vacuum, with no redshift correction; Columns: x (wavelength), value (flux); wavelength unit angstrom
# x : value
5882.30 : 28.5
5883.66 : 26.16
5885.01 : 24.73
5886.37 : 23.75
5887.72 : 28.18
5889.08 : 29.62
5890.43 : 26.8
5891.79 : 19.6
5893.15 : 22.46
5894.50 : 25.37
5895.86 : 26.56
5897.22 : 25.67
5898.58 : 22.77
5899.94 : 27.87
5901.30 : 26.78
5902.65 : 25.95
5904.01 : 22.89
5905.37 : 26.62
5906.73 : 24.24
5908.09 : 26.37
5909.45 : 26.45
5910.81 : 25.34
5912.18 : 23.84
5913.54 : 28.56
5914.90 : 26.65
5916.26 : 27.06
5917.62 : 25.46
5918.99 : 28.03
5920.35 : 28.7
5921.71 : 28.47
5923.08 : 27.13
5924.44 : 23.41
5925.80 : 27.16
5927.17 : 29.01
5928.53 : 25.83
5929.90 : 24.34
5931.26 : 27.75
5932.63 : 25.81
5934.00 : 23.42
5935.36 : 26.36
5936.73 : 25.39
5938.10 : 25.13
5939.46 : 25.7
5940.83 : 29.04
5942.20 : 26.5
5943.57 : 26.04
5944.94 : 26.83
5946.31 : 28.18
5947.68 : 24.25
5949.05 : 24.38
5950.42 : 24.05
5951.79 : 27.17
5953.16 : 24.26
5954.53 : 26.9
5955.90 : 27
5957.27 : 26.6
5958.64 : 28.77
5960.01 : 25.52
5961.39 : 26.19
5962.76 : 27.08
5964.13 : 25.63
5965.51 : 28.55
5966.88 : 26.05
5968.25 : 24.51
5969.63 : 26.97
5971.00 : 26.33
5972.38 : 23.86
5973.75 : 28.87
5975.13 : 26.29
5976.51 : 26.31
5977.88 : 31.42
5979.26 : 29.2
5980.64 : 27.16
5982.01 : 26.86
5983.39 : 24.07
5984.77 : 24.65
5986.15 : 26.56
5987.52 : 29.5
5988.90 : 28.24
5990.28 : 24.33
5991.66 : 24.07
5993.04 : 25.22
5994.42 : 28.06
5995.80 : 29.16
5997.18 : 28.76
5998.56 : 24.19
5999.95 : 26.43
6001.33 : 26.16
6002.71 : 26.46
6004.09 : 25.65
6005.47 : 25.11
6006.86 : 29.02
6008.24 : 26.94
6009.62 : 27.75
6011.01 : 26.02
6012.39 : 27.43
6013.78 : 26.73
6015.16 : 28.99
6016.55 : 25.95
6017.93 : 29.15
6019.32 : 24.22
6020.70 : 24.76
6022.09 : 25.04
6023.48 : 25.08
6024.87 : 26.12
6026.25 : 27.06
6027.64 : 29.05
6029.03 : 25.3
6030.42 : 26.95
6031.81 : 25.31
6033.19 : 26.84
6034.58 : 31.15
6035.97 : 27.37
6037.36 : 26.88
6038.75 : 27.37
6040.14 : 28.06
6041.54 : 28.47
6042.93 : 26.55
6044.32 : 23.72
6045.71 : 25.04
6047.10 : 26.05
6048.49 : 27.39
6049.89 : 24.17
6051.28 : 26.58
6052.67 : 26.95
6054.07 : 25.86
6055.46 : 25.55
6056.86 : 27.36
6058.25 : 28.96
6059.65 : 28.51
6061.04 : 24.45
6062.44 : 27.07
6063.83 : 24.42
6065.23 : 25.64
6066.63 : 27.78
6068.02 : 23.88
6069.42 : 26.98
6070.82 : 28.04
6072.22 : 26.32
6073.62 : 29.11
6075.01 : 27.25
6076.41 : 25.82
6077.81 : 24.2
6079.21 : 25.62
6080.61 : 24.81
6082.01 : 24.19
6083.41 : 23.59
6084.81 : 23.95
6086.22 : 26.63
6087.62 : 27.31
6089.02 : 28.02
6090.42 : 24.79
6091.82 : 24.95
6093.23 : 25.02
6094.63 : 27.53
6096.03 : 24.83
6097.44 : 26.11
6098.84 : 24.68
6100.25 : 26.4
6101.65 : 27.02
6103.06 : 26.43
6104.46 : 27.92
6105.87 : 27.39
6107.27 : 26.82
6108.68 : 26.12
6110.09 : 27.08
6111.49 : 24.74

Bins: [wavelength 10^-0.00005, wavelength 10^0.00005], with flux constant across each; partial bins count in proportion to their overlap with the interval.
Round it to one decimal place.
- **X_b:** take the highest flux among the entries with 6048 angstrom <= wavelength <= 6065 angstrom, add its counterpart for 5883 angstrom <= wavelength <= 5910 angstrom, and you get 58.6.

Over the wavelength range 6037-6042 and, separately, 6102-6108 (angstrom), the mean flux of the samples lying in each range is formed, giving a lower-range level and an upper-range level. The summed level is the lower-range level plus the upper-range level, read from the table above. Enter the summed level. 54.8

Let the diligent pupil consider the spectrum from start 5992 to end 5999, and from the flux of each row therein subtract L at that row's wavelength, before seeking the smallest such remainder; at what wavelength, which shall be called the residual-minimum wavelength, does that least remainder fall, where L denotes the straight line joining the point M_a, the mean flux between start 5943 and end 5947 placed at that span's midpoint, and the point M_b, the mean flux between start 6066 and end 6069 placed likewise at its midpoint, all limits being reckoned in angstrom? 5998.56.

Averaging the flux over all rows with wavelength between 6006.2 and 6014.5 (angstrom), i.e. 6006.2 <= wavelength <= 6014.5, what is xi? 27.3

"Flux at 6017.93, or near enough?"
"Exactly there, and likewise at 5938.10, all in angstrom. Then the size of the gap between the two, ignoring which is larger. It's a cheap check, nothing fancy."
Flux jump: 4.0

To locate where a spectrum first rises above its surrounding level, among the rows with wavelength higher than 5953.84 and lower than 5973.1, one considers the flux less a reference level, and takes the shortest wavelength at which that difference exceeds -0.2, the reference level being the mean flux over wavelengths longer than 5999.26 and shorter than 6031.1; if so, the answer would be 5954.53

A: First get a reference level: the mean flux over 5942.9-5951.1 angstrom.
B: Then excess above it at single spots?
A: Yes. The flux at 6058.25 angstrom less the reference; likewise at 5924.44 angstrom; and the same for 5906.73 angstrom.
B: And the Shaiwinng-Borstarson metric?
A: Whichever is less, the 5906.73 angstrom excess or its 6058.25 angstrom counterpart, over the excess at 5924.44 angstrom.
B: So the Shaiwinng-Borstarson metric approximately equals 0.62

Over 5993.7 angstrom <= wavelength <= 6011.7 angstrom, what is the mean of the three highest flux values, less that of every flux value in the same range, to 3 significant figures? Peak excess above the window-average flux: 2.08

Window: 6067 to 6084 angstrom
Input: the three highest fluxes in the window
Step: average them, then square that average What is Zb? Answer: 791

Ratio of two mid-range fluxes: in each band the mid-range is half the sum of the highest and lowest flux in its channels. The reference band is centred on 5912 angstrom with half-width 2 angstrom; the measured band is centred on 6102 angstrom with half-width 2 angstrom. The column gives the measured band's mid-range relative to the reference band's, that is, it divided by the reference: 1.019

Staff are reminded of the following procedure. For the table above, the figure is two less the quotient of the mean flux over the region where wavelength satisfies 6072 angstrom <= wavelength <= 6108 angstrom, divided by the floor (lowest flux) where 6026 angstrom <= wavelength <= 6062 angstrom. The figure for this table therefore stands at 0.903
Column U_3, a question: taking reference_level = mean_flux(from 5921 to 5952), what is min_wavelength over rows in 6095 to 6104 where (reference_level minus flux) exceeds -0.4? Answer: 6096.03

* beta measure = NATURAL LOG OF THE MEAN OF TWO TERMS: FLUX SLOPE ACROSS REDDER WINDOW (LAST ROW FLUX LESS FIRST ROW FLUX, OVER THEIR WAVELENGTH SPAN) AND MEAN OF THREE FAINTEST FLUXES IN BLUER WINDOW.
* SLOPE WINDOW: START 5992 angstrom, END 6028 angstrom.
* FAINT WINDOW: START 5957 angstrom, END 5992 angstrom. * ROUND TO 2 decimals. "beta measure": 2.49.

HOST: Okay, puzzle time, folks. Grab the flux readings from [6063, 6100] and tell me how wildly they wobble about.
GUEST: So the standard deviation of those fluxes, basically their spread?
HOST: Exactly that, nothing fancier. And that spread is 1.5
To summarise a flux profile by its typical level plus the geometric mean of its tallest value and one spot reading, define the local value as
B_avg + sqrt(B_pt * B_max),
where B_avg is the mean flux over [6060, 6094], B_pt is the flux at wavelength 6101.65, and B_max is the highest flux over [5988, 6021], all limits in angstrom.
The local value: 53.9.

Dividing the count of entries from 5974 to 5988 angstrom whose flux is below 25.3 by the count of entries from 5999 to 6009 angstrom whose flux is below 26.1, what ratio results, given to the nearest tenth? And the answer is 1.0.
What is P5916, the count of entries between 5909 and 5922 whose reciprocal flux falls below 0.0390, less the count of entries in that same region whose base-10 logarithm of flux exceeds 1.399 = -2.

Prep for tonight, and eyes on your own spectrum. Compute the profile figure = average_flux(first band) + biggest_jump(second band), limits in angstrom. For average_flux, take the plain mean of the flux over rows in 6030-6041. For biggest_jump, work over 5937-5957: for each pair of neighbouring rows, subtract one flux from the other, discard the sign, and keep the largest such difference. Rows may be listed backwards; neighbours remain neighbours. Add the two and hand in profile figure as 31.4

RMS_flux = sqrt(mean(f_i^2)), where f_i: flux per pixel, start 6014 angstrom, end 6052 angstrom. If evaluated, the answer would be 26.67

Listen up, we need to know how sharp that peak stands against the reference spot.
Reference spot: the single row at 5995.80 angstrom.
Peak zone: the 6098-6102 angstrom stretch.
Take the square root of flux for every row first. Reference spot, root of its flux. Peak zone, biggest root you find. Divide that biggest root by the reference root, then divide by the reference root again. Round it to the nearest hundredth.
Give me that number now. 0.18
